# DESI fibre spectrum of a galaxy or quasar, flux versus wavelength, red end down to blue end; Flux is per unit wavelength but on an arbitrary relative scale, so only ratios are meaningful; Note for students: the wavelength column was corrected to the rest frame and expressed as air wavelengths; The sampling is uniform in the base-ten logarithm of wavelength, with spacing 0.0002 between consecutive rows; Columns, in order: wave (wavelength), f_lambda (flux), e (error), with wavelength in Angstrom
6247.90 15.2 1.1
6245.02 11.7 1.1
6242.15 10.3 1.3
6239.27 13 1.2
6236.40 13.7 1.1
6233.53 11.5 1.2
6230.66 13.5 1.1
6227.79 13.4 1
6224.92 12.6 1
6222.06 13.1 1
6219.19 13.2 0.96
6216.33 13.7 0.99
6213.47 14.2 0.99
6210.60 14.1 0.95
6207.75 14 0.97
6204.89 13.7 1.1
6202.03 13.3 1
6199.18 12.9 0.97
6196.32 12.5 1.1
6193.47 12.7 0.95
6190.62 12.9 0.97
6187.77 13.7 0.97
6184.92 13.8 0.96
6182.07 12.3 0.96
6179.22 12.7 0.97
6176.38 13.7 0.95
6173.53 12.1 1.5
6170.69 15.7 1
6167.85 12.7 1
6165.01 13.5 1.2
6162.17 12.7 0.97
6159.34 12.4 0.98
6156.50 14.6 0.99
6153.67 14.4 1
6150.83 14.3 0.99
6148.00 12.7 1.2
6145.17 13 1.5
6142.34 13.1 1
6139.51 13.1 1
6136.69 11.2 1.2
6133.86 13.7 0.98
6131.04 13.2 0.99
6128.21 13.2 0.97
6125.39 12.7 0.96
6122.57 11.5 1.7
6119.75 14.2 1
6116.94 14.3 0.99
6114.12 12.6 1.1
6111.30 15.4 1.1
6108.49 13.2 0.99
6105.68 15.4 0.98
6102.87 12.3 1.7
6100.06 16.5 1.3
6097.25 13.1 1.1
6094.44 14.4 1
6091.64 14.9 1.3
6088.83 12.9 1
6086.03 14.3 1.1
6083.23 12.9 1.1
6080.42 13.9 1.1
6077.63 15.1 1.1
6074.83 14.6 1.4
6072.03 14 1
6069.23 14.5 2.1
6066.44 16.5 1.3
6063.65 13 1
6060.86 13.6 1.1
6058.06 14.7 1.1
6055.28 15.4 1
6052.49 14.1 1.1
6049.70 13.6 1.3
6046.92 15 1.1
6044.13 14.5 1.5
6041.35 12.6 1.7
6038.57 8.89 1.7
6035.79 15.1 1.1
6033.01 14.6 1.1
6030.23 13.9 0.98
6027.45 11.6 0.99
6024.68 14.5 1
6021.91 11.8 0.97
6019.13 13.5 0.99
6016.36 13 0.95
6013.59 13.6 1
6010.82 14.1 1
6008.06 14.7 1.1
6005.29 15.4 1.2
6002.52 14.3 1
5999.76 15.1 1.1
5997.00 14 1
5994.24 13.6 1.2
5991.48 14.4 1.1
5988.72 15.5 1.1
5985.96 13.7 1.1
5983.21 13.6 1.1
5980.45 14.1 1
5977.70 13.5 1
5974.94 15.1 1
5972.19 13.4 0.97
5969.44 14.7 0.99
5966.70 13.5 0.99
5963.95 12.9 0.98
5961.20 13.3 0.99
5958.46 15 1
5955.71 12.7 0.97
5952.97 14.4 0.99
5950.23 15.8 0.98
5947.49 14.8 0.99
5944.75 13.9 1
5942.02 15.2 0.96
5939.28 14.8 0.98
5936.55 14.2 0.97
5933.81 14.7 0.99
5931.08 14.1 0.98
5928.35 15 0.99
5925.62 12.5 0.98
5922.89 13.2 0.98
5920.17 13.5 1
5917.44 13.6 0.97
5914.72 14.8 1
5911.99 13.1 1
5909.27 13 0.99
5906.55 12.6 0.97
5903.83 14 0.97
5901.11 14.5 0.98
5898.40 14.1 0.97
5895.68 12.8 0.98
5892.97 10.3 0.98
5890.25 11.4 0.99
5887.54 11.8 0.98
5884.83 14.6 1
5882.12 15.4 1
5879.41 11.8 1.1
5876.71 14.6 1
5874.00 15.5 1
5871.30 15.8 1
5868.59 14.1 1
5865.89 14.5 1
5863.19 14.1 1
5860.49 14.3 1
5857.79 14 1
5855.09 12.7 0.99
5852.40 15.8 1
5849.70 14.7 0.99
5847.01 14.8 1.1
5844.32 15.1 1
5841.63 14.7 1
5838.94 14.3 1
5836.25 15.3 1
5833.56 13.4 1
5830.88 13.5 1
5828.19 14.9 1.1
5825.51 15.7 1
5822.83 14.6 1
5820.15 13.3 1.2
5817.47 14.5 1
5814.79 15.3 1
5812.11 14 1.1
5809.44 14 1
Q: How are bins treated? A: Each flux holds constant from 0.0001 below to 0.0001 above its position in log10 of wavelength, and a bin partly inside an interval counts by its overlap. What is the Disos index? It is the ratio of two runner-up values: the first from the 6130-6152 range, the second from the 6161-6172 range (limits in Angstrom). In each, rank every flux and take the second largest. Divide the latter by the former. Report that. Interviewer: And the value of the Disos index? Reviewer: 0.99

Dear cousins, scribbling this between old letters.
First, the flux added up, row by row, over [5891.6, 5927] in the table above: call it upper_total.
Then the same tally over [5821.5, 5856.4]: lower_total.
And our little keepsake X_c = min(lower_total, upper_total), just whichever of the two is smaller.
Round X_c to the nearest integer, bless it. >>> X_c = 172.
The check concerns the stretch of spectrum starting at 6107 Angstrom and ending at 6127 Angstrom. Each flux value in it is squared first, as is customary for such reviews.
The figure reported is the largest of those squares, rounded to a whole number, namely 237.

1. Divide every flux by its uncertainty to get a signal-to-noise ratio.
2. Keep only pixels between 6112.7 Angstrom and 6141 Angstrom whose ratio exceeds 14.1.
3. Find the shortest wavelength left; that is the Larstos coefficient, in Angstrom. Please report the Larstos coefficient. 6116.94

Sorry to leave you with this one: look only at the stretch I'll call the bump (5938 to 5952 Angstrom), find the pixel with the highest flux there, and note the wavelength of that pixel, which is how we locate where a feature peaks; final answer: 5950.23 Angstrom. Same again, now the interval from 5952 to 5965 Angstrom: 5958.46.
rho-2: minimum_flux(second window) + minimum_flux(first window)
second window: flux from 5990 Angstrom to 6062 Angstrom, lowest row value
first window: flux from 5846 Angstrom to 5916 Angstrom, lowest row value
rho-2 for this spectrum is 19.2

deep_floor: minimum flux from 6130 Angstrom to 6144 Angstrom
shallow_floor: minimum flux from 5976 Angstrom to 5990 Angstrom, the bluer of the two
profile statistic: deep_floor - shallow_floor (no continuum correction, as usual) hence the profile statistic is -2.3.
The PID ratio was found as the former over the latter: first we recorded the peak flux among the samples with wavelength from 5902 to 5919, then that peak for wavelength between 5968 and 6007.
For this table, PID 0.95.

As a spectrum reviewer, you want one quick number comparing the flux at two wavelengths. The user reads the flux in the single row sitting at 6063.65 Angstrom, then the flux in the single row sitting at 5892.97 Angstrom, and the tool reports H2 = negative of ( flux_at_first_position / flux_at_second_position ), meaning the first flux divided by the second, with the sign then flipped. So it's -1.3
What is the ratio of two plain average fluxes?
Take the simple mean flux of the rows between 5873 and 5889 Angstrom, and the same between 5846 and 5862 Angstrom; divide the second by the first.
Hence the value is 1.03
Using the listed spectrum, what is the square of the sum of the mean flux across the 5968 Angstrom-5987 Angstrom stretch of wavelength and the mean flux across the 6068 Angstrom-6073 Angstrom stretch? 799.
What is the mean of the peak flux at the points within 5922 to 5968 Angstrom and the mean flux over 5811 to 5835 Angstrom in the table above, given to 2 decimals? 15.08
